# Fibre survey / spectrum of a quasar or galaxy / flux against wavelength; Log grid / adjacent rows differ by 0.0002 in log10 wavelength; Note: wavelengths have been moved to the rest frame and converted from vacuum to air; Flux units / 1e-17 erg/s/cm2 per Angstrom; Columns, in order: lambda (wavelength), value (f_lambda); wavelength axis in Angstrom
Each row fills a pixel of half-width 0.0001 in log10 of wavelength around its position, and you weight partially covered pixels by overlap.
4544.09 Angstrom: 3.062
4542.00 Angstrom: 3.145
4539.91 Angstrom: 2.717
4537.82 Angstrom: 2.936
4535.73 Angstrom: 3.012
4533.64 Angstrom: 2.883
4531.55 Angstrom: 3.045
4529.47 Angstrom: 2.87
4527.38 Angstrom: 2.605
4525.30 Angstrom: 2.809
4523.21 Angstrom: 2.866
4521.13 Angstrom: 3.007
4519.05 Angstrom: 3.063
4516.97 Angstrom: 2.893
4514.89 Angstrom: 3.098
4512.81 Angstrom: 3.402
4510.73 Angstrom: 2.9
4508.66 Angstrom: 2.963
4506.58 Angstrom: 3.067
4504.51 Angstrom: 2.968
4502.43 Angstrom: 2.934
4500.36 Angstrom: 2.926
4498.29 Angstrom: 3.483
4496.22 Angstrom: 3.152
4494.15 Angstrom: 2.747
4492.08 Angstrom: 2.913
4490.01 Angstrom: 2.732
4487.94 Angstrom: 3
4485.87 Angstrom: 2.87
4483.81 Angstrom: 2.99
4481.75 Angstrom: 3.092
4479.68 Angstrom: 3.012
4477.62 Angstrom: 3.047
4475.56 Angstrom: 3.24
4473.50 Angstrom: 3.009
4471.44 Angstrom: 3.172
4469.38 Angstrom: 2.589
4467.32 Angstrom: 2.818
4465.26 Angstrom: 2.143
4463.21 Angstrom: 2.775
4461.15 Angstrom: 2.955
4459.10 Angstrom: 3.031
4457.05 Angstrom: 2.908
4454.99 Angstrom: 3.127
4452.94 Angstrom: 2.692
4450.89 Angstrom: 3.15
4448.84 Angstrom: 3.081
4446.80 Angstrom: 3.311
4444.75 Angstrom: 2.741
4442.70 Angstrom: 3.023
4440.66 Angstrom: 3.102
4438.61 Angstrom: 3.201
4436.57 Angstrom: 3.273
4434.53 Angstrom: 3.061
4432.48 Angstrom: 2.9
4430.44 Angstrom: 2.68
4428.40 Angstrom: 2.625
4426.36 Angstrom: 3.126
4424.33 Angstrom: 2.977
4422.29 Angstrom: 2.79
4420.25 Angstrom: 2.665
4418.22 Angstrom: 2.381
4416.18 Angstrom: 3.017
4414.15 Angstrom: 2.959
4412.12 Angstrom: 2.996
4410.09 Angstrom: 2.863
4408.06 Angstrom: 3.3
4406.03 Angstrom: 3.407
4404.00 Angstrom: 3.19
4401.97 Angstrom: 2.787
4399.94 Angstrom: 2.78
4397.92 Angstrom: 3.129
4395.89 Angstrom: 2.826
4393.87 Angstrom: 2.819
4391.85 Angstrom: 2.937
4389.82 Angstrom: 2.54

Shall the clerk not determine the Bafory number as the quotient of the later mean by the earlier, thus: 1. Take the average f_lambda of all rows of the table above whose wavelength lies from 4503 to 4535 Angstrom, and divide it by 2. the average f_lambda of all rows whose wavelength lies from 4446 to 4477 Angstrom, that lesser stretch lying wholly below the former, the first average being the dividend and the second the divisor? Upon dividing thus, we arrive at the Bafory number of 1.01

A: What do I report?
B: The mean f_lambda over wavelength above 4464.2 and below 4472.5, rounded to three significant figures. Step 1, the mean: 2.68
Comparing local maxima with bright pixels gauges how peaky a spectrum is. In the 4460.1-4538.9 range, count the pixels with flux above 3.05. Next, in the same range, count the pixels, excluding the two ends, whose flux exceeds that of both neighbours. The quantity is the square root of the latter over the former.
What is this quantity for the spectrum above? 1.15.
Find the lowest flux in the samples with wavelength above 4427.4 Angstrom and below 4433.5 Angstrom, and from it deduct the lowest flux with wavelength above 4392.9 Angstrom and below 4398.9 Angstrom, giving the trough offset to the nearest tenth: -0.2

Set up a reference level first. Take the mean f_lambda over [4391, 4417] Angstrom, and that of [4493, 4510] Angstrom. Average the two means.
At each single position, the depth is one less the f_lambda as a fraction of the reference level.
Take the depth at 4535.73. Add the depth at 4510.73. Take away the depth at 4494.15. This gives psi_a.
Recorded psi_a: -0.050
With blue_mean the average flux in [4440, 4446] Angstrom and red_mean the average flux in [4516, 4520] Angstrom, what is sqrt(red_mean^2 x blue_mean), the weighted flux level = 5.12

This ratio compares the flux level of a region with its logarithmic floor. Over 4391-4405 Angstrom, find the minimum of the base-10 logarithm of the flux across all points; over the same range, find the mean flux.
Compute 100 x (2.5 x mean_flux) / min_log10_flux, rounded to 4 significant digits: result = 1646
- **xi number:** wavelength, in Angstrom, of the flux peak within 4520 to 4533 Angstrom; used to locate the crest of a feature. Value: 4531.55 Angstrom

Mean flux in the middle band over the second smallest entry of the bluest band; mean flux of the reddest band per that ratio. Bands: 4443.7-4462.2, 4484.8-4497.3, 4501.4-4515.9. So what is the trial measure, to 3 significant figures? 2.88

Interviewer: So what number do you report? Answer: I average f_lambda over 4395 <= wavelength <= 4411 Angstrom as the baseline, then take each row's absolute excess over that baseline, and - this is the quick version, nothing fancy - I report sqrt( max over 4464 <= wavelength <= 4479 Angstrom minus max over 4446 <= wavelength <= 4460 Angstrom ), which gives 0.74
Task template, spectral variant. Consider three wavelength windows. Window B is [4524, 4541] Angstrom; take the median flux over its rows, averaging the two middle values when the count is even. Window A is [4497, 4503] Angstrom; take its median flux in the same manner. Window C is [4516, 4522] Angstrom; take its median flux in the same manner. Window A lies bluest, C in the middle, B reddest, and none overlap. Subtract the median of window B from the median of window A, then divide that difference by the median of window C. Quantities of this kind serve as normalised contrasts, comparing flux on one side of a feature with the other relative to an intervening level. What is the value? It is 0.019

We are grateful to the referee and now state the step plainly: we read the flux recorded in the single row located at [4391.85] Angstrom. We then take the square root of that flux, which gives 1.71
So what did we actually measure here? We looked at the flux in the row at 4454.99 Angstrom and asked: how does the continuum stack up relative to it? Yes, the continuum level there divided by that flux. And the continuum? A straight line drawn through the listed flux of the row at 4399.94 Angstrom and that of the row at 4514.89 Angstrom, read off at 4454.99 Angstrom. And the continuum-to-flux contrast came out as 0.94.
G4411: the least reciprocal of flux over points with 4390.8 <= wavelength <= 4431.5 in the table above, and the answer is 0.294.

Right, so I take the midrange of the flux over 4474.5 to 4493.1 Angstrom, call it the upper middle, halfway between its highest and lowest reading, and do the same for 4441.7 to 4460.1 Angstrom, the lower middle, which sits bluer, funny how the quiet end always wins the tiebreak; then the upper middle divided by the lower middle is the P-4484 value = 0.99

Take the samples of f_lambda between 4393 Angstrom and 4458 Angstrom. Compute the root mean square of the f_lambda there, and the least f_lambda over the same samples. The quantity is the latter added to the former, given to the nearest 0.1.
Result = 5.4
